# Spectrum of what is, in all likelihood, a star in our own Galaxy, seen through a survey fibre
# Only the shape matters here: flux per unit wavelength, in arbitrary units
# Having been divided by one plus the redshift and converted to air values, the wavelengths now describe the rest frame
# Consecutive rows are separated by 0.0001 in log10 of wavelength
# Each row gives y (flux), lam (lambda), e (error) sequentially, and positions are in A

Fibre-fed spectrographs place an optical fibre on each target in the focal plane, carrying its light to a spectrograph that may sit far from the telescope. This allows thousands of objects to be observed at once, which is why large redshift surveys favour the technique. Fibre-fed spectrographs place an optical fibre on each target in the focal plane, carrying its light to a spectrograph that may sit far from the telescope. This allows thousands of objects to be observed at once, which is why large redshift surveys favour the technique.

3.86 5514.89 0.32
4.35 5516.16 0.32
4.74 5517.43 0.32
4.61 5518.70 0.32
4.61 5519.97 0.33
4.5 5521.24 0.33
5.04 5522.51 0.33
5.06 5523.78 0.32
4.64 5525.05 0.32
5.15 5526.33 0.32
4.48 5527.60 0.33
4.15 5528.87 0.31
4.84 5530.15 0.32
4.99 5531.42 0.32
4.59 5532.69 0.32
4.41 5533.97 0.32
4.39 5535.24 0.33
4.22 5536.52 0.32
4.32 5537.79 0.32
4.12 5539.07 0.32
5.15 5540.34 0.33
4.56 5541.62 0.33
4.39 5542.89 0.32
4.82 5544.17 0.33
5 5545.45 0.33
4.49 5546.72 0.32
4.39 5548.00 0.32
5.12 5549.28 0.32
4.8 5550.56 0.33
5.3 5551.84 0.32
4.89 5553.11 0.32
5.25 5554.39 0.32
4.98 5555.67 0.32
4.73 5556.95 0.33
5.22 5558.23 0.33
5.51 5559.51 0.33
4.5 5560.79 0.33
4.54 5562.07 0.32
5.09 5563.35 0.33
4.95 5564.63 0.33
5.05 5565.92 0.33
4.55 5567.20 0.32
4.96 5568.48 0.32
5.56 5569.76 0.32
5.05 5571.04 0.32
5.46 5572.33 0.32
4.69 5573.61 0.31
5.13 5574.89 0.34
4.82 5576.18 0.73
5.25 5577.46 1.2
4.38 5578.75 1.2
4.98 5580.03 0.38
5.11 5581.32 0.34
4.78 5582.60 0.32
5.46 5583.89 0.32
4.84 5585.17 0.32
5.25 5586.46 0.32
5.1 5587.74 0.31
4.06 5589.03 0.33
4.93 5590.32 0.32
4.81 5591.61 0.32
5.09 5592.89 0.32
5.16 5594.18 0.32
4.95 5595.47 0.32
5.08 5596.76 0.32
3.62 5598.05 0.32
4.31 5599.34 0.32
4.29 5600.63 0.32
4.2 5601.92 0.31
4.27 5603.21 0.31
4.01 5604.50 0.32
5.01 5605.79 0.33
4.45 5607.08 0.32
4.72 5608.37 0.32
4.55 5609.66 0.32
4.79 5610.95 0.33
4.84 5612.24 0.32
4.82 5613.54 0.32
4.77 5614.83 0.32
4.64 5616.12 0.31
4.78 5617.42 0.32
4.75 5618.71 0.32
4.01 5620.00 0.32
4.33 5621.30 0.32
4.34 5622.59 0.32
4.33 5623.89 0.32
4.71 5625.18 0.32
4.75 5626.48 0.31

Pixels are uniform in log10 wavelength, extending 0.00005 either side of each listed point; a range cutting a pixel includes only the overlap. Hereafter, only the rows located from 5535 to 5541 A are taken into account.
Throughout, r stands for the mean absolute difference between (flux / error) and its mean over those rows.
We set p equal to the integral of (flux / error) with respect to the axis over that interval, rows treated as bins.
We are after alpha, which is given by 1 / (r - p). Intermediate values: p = 82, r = 0.76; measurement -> -0.0123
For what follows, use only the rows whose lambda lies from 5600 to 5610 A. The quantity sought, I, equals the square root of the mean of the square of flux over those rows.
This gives 4.4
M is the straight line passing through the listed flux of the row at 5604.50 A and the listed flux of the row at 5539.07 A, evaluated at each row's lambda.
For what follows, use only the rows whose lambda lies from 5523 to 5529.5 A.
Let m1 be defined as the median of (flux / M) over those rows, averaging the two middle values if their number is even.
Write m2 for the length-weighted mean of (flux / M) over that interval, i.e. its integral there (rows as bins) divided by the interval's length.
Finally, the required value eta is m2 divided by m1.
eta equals 1.01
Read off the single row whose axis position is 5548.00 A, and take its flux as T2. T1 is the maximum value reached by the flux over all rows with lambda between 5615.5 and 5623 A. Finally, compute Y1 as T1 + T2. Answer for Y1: 9.2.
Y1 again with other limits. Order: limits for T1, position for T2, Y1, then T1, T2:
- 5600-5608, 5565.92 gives 10.1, 5.01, 5.05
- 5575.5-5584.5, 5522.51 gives 10.5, 5.46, 5.04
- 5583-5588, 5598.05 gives 9.1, 5.46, 3.62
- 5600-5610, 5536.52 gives 9.2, 5.01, 4.22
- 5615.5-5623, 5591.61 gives 9.6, 4.78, 4.81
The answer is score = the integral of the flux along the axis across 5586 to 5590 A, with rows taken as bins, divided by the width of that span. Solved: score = 4.79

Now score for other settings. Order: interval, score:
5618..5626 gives 4.42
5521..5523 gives 4.81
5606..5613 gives 4.69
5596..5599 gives 4.36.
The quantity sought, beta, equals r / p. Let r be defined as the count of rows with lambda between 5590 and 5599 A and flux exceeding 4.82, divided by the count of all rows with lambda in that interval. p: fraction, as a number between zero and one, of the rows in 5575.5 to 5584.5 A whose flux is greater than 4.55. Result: 0.8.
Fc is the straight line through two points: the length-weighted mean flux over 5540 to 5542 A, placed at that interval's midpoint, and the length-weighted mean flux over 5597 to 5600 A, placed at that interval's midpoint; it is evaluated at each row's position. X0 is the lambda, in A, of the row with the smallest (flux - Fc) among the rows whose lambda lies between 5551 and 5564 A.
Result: 5560.79 A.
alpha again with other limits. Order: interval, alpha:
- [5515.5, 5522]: -0.0110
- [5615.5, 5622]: -0.0110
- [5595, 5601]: -0.0122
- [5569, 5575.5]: -0.0096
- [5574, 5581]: -0.0169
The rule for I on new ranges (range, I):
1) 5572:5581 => 5.0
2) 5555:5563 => 4.9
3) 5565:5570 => 5.0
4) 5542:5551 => 4.7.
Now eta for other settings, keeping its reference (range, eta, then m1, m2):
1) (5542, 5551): 0.98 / 1.17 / 1.15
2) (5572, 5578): 0.98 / 1.26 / 1.24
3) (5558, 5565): 0.99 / 1.23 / 1.21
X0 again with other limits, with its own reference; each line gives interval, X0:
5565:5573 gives 5567.20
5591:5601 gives 5598.05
